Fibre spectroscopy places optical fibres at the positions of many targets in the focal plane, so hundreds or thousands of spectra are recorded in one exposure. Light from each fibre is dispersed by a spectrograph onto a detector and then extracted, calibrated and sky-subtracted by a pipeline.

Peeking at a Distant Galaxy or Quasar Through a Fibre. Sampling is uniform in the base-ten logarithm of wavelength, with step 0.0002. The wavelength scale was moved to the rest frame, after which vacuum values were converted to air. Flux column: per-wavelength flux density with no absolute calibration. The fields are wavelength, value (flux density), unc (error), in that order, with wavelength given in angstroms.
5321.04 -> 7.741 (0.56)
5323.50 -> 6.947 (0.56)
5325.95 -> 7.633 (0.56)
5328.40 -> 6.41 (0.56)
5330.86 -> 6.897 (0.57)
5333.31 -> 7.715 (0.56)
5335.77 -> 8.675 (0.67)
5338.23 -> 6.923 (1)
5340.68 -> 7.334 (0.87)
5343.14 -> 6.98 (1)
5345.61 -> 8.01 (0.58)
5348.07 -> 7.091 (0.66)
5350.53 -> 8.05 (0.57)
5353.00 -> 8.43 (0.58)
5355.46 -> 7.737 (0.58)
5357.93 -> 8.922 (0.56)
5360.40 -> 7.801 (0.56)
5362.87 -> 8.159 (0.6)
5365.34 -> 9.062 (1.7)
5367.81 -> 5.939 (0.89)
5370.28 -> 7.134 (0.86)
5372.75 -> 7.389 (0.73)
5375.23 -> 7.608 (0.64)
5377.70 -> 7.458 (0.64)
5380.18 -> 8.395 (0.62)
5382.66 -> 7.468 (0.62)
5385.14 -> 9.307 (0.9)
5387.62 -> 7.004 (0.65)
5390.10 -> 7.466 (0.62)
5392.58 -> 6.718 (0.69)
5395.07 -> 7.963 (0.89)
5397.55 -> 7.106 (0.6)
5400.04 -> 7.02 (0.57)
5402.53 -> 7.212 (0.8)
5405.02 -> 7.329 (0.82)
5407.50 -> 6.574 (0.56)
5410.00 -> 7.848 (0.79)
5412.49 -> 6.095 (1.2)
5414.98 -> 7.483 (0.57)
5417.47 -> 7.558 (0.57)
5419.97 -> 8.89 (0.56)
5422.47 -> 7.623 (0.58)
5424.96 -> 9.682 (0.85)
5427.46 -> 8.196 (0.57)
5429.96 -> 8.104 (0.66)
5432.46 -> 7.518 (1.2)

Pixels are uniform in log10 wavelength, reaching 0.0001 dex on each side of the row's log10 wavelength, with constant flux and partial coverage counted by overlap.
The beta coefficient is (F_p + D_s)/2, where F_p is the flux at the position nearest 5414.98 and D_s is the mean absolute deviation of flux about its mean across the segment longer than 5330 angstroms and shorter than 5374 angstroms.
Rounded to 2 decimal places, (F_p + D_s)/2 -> 4.06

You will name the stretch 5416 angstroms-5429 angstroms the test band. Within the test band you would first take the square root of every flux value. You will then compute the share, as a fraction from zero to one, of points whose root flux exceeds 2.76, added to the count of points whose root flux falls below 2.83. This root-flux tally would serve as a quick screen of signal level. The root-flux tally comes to 2.80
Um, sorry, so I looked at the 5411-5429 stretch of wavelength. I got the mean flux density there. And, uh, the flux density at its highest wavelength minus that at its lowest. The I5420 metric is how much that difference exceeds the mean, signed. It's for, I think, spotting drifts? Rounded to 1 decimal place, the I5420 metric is -5.8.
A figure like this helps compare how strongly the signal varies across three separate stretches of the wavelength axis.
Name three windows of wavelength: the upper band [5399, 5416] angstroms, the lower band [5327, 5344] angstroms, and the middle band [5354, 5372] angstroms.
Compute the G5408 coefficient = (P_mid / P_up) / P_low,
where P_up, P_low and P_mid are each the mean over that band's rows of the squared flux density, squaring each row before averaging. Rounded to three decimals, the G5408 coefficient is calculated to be 0.023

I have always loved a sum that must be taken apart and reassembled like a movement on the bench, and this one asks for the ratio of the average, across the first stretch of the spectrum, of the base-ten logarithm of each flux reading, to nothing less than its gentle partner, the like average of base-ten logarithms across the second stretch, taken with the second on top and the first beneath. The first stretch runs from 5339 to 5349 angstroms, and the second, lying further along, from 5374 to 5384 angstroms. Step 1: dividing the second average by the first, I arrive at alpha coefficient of 1.03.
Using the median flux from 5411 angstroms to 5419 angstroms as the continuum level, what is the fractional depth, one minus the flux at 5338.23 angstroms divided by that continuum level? 0.075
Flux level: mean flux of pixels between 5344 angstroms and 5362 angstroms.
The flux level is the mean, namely 8.0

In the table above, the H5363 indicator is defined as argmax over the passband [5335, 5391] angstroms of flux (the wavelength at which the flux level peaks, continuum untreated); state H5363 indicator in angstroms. 5385.14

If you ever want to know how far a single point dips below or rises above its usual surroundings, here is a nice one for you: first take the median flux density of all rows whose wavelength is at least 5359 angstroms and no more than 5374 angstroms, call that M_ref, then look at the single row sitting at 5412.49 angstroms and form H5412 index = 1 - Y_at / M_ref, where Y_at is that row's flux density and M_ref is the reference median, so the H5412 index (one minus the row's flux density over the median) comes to 0.20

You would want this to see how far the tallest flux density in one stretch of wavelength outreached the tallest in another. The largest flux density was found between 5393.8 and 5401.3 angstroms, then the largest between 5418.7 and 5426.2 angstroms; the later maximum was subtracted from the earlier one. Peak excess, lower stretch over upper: -1.7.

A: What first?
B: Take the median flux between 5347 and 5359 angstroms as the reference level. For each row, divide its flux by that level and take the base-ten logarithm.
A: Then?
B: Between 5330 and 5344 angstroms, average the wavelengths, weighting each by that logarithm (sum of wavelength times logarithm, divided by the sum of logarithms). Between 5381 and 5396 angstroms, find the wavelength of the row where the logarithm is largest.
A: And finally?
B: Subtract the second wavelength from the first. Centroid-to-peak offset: -47.4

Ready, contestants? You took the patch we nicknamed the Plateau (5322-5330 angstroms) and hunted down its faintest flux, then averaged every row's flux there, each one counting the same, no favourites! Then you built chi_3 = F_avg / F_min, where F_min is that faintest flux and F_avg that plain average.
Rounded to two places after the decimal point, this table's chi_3 1.09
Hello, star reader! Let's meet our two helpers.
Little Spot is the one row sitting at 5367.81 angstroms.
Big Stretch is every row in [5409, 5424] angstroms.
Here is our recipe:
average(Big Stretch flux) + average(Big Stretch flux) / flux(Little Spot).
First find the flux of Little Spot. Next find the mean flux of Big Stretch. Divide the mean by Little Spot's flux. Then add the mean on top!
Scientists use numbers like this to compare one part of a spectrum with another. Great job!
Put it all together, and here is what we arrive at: 8.9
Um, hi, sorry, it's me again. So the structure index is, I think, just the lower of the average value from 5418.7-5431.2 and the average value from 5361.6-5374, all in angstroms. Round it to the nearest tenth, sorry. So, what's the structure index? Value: 7.5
